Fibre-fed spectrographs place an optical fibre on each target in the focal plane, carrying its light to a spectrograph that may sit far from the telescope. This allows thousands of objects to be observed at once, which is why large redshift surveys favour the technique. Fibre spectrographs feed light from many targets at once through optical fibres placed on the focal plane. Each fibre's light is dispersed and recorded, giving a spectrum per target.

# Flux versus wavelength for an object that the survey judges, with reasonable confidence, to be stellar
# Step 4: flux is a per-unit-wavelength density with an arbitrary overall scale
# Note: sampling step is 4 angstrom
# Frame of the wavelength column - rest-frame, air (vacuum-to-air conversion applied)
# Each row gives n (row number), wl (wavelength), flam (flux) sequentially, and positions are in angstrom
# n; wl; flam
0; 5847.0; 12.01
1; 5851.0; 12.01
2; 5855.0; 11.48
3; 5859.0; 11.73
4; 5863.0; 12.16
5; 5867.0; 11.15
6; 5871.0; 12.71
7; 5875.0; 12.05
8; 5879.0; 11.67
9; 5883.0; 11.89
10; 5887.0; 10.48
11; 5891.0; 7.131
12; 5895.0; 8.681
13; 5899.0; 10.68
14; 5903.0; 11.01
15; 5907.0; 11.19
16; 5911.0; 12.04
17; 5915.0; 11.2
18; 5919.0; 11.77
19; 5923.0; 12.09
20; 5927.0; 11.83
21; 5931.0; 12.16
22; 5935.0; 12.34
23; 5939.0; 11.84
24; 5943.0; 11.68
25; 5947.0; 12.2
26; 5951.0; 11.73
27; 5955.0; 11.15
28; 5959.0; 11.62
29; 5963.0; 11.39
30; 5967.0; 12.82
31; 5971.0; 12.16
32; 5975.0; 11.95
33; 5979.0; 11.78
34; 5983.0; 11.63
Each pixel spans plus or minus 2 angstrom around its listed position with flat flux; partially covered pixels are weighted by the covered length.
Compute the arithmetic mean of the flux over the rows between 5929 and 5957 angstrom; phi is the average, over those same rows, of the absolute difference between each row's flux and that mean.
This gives 0.31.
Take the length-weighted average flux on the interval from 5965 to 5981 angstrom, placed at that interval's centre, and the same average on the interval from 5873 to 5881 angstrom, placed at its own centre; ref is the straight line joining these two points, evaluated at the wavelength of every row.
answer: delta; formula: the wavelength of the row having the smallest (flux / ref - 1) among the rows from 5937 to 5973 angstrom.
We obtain 5955.0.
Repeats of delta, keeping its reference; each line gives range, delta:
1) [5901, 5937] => 5903.0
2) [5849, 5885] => 5867.0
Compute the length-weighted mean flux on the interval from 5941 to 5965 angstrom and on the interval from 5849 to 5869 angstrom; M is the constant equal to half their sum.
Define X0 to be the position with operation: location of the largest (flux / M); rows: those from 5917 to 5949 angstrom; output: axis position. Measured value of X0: 5935.0 angstrom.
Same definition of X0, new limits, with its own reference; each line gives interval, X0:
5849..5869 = 5863.0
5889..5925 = 5923.0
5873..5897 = 5875.0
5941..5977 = 5967.0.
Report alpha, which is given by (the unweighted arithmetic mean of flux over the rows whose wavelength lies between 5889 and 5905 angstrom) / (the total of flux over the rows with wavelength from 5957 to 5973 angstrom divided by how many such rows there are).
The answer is 0.78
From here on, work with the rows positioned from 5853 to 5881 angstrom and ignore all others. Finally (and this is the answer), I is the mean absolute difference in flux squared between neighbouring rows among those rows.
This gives 17.0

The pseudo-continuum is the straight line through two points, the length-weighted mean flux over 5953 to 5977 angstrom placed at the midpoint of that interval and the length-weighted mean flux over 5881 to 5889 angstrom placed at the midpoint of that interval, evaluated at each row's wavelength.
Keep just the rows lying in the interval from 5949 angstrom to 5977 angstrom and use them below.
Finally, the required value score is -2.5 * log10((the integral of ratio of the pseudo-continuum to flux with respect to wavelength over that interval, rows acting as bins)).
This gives -3.62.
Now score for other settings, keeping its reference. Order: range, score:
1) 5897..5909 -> -2.73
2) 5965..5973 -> -2.20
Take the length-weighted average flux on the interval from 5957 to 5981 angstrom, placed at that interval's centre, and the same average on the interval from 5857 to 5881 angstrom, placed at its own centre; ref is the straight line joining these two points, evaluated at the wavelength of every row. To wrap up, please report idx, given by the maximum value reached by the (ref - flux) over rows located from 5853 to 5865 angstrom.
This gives 0.43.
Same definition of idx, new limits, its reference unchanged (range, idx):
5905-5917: 0.74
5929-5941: 0.10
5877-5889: 1.44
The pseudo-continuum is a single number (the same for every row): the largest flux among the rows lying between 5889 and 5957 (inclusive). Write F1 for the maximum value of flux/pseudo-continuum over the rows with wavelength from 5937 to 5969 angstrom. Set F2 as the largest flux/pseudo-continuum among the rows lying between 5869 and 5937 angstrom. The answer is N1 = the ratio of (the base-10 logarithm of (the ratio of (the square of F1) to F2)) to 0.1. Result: 0.20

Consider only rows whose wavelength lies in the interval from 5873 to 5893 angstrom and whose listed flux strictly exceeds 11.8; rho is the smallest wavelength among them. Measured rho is 5875.0 angstrom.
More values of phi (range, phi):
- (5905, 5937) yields 0.33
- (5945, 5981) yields 0.37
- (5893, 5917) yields 0.75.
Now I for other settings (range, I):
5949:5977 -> 14.2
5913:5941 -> 8.6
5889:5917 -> 18.9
